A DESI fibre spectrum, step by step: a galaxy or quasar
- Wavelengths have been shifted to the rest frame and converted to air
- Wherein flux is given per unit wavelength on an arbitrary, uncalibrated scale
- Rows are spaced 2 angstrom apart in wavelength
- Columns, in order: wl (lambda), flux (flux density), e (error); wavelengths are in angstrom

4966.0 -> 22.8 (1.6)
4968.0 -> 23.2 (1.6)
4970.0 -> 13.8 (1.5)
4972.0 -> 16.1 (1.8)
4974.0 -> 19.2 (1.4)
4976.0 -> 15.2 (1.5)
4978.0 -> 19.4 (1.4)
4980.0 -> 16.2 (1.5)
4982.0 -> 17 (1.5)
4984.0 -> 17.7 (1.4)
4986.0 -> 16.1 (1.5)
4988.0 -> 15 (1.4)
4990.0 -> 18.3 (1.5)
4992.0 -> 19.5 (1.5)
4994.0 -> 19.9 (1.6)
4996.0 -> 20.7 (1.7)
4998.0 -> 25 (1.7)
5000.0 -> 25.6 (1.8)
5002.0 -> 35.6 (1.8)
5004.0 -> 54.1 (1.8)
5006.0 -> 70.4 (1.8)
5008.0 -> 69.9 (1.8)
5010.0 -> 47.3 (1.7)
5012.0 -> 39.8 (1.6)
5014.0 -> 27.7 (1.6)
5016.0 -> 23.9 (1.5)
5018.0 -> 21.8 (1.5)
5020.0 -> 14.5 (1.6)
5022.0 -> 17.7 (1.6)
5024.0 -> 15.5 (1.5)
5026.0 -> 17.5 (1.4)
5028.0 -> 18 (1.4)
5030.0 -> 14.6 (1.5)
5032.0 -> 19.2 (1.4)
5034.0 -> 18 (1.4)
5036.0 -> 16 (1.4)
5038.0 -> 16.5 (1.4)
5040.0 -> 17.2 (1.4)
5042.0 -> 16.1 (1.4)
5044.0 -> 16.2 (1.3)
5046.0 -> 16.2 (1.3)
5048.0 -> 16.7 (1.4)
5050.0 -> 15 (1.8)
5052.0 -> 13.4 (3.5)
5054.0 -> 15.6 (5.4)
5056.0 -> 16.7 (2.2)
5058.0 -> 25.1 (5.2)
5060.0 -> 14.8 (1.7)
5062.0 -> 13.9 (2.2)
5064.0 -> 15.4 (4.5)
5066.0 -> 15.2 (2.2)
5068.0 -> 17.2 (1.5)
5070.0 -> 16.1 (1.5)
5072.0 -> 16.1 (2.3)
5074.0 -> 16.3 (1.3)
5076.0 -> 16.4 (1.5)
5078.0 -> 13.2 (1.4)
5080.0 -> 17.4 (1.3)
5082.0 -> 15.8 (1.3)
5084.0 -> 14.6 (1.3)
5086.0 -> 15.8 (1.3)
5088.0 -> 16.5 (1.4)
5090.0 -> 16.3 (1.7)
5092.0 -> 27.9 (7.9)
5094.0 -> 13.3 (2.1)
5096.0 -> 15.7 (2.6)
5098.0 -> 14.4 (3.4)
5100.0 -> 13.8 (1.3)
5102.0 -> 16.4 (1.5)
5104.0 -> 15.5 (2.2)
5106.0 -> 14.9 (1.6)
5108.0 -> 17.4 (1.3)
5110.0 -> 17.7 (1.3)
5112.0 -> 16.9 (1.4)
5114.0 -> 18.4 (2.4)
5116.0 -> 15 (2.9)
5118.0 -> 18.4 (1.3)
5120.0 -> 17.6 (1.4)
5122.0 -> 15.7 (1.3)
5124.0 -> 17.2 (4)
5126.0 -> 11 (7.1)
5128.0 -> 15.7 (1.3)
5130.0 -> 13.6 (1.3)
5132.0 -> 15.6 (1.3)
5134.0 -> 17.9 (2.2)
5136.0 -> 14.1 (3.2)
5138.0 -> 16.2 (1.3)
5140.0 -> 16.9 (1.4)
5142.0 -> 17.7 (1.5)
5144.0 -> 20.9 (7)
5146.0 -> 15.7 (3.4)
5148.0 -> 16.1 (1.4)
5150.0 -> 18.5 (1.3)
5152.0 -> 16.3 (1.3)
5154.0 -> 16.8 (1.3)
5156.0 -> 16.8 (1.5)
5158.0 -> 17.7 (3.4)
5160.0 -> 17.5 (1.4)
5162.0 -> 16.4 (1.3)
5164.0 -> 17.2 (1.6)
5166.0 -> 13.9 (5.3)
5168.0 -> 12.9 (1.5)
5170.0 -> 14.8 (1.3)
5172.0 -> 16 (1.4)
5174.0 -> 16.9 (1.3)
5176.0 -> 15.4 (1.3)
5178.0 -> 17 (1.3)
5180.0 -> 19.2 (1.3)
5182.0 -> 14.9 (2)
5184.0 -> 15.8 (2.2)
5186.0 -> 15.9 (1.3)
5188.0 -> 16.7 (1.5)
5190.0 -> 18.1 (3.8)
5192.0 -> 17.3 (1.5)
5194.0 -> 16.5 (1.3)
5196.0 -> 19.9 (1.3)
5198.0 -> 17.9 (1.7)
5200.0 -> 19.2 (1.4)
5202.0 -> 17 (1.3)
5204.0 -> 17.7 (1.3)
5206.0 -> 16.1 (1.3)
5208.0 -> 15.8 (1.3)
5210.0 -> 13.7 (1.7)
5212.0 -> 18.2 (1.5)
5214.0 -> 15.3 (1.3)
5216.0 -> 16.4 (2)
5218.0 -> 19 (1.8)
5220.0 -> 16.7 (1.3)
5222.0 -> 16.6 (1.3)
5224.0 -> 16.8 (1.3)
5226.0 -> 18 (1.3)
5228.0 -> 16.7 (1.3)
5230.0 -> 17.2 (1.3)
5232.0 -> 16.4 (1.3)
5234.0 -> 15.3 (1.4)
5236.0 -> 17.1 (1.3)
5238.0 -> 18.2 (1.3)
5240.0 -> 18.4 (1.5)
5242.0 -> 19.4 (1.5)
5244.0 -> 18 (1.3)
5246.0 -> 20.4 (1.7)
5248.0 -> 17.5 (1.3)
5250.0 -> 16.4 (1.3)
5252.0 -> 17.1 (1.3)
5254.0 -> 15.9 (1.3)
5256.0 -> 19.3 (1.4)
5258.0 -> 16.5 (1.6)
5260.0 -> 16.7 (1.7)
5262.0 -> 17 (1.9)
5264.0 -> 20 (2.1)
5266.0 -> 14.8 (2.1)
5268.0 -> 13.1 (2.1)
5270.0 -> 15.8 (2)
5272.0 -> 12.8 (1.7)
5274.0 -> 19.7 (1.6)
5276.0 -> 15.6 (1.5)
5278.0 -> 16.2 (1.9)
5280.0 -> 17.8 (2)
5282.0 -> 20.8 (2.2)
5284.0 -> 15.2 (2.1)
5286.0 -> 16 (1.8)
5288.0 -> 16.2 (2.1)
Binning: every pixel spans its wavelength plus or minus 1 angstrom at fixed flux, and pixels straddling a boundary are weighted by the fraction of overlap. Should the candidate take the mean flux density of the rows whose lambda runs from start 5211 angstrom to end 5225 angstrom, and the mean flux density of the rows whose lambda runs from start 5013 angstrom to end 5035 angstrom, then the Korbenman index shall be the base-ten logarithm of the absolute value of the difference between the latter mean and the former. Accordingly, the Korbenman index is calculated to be 0.3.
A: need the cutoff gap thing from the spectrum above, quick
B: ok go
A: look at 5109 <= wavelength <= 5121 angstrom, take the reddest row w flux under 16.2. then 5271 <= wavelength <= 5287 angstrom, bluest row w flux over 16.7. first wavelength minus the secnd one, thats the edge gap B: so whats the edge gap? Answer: -158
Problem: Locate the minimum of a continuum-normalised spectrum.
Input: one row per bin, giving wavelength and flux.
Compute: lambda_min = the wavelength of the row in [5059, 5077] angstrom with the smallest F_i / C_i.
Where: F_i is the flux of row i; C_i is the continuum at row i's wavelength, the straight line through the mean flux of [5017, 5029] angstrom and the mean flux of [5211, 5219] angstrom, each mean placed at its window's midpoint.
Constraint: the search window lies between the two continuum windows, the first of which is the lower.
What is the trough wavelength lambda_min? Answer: 5062.0 angstrom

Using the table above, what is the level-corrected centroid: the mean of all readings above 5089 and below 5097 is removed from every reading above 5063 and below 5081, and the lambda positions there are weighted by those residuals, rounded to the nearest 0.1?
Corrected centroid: 5071.9 angstrom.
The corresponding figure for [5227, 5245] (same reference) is 5231.3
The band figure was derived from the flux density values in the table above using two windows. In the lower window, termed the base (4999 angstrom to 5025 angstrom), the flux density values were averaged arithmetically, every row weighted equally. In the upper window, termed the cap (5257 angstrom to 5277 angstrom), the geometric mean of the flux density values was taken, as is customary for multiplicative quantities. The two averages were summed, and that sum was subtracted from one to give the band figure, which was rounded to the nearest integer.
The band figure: -51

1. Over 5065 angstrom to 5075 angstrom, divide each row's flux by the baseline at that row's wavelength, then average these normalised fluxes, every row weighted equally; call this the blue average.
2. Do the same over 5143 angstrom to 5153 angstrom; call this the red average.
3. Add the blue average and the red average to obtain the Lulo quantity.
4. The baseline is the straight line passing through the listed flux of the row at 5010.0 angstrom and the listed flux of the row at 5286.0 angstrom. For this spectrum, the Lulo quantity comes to 1.0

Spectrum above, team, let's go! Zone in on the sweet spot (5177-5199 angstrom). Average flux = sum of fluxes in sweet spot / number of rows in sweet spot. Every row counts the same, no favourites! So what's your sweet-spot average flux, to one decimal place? 17.2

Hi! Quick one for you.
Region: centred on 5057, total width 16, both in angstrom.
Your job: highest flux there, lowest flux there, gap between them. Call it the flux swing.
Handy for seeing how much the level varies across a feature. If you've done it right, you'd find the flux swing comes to 11.7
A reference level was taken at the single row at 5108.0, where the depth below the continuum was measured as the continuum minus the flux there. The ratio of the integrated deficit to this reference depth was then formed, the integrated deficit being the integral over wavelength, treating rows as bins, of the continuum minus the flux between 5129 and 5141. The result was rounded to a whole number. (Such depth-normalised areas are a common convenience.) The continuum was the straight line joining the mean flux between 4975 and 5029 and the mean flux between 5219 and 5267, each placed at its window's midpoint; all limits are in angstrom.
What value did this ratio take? 13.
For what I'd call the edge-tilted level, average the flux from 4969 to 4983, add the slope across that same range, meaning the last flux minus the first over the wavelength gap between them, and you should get 17.0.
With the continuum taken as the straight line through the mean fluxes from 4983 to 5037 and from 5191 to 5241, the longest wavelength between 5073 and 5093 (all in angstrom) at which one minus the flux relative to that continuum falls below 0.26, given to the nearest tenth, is 5092.0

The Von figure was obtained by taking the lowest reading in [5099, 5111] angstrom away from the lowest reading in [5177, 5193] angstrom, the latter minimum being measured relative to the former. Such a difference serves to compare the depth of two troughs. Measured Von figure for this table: 1.1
